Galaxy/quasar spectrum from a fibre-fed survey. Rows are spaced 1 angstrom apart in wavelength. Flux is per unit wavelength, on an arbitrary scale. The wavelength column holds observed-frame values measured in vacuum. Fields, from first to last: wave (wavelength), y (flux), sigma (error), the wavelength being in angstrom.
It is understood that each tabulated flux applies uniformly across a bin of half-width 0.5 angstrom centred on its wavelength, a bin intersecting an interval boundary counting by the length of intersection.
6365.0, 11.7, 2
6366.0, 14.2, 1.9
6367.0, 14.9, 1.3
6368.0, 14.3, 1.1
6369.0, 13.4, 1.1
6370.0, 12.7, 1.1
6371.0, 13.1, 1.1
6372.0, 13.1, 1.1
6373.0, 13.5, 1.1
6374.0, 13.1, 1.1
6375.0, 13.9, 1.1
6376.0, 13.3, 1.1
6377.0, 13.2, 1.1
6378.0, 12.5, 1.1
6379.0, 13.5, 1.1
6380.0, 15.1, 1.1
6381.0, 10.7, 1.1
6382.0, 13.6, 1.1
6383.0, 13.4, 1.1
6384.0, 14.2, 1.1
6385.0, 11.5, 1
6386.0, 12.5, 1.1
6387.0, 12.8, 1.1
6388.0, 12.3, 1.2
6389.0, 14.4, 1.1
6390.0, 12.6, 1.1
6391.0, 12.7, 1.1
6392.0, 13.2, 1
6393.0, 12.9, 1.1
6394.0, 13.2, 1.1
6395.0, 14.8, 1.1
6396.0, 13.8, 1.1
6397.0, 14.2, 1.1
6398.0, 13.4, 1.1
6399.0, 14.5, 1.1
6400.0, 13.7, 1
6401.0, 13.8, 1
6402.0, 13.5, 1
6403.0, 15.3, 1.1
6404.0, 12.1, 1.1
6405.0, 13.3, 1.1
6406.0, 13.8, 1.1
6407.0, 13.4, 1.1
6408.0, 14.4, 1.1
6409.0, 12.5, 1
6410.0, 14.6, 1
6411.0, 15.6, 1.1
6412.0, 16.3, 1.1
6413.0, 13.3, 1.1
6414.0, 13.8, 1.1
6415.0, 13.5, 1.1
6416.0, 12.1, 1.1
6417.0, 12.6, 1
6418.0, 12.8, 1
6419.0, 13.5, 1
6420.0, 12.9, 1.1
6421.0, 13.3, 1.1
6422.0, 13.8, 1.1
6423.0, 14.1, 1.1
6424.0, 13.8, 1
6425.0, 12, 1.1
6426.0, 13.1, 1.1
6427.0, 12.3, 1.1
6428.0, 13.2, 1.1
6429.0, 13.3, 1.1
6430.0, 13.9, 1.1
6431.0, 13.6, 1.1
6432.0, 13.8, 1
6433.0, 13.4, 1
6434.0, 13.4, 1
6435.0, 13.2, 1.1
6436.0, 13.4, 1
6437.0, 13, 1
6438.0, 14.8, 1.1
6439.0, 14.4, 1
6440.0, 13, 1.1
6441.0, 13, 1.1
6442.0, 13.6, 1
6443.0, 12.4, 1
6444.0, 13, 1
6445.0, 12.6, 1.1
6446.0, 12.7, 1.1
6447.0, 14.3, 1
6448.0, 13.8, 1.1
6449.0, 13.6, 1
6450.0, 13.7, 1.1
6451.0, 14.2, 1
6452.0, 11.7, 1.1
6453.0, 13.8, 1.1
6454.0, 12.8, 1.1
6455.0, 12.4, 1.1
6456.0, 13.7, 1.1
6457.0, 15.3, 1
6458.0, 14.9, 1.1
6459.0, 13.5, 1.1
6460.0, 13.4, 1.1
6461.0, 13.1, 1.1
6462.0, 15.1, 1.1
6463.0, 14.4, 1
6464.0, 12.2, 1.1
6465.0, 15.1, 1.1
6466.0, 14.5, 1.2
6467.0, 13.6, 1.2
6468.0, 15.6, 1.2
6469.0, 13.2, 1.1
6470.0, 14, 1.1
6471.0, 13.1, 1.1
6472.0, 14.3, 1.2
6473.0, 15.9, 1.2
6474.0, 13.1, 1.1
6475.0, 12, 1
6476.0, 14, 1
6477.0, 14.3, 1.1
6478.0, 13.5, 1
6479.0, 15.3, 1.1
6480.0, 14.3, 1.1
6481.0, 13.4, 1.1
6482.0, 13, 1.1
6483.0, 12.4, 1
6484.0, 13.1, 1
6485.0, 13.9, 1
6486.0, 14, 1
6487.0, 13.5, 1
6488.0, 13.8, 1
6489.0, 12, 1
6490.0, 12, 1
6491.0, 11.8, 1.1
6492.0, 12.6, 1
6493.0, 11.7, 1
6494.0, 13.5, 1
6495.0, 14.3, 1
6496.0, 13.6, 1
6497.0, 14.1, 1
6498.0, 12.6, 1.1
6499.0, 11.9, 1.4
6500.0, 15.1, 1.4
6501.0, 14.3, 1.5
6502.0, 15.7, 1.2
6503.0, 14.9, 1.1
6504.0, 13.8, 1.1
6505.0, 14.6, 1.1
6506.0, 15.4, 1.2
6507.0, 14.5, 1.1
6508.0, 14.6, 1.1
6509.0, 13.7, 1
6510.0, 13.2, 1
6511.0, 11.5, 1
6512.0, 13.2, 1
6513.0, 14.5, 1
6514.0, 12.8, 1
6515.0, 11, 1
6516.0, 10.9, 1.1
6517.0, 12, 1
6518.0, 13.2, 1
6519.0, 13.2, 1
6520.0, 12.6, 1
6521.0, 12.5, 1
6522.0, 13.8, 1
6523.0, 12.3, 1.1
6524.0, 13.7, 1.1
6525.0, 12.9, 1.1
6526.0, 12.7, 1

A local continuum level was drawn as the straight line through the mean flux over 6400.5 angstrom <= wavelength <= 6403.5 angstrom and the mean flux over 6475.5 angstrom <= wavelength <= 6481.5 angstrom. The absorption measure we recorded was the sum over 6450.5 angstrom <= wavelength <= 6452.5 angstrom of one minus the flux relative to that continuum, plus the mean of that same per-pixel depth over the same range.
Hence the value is 0.26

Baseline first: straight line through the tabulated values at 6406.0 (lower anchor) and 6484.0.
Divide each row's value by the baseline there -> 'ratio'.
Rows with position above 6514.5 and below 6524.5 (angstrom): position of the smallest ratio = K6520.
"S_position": 6516.0 angstrom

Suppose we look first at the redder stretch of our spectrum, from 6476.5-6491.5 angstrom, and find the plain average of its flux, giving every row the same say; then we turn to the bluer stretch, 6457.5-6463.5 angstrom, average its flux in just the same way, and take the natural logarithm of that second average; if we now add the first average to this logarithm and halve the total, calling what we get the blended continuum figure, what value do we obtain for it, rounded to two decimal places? 8.00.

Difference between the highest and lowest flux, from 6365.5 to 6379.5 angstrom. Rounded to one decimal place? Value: 2.4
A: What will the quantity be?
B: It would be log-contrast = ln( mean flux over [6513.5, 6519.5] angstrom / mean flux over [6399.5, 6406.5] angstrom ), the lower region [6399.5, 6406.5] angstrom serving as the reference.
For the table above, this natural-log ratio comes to -0.11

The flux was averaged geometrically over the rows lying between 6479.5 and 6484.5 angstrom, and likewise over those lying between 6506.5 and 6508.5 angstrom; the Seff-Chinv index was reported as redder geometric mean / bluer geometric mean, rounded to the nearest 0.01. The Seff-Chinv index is 1.10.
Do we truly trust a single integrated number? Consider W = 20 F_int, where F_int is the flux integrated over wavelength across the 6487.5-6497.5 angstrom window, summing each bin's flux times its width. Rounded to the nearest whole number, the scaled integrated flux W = 2588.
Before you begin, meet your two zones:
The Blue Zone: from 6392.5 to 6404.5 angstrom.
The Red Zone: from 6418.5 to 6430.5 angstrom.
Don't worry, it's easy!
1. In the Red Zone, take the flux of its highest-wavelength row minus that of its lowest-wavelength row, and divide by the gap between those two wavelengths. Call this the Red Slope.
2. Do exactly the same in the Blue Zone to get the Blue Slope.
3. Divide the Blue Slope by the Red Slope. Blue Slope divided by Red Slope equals -2.0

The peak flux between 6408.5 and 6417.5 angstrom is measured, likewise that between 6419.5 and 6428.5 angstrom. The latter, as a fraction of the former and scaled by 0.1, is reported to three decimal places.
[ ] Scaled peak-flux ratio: 0.087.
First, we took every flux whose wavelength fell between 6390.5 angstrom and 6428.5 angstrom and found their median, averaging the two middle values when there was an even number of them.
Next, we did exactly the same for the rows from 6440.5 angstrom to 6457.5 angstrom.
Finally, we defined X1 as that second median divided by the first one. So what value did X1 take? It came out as 1.01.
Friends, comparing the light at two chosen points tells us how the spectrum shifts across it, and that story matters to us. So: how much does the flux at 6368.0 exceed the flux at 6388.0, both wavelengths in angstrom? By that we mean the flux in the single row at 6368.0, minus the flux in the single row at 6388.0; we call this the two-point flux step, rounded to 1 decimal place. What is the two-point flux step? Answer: 2.0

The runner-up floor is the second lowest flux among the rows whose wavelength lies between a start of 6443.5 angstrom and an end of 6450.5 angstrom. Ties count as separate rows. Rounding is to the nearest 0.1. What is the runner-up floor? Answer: 12.7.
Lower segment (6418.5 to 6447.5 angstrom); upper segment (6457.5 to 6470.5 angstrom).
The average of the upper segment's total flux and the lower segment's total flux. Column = 285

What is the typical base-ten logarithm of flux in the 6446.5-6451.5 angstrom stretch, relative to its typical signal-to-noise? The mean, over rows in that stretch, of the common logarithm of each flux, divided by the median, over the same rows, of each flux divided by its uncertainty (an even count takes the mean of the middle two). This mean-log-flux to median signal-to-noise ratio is 0.084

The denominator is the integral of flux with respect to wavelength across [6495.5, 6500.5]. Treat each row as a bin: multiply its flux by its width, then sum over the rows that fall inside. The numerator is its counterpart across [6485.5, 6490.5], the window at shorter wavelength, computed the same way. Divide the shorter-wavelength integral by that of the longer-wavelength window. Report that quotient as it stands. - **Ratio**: 0.97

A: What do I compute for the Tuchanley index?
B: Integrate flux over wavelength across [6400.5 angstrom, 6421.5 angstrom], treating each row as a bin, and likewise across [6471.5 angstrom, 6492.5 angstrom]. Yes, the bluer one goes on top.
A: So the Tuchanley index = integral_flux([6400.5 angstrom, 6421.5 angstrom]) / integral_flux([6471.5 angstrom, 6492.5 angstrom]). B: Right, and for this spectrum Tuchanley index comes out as 1.01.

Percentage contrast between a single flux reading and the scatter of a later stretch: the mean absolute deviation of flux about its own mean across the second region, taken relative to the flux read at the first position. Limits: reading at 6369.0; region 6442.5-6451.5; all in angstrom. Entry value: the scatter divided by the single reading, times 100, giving 4.6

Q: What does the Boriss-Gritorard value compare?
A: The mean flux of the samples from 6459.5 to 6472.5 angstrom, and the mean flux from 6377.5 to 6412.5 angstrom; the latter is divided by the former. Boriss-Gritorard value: 0.97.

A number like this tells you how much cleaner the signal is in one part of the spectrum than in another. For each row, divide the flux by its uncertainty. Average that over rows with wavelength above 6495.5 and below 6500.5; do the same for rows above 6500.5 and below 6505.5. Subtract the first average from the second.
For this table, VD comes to 0.7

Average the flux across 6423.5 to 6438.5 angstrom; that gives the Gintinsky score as 13.35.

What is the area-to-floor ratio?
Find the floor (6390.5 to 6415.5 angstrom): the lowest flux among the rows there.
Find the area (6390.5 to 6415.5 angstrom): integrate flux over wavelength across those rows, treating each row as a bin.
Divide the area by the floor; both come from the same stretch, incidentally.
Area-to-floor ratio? 28.6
